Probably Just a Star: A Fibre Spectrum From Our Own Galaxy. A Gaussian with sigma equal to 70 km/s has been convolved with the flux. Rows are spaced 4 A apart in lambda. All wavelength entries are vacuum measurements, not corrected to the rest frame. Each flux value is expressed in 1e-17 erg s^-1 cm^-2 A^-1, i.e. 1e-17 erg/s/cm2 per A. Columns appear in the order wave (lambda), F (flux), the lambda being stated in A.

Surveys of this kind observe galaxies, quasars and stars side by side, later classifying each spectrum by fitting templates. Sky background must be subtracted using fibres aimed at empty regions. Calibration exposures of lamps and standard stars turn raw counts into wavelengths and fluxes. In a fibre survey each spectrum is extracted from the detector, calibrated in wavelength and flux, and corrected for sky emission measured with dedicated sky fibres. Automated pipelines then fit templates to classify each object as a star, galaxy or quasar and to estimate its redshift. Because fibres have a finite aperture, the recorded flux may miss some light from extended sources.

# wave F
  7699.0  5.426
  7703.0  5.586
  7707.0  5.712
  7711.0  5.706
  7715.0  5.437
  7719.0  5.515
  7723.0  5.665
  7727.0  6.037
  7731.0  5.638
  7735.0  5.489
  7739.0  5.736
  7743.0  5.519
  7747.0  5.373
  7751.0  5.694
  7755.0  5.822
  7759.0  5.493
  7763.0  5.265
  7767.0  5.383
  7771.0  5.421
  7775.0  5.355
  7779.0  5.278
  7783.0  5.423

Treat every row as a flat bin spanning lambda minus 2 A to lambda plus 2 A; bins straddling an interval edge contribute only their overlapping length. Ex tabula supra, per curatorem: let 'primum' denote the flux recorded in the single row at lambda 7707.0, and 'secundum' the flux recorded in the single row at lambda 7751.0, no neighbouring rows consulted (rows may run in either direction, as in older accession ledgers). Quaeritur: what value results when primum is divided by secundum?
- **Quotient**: 1.00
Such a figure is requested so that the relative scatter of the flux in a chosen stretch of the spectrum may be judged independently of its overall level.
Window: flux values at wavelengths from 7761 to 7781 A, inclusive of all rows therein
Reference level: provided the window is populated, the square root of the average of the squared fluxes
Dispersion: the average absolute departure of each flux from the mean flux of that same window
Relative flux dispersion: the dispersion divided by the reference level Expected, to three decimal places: 0.010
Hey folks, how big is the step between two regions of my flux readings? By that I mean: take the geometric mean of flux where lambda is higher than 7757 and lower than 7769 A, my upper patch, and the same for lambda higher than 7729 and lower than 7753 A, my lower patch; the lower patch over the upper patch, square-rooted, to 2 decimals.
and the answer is 1.02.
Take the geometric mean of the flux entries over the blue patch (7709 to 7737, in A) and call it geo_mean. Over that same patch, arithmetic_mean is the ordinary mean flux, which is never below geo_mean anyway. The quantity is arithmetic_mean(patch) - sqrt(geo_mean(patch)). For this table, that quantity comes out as 3.27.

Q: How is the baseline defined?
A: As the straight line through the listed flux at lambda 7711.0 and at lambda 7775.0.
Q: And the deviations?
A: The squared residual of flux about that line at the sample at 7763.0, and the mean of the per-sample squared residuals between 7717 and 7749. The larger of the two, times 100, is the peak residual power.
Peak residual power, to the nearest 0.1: 3.2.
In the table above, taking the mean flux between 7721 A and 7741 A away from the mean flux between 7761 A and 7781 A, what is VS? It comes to -0.37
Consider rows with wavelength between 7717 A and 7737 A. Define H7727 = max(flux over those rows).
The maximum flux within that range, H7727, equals 6.037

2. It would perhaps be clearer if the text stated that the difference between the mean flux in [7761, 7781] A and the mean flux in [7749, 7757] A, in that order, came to -0.42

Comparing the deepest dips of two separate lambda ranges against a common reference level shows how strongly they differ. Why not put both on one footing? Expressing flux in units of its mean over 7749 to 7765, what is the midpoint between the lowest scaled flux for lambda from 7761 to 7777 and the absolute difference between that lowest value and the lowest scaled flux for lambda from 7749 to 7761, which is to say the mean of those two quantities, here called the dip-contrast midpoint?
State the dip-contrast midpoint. 0.493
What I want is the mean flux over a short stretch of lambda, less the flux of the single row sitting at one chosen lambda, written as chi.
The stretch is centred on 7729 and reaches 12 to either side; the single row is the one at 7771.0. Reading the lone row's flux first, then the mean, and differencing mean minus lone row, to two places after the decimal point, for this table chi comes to 0.26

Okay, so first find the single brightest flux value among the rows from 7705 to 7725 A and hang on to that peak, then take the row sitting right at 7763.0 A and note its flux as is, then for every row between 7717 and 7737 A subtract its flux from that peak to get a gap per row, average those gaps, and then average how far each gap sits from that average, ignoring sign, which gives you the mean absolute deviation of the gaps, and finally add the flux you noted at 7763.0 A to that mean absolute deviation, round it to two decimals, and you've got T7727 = 5.41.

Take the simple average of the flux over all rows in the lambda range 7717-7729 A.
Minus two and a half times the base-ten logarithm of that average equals -1.90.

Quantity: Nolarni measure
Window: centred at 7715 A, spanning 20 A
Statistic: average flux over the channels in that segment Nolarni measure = 5.61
